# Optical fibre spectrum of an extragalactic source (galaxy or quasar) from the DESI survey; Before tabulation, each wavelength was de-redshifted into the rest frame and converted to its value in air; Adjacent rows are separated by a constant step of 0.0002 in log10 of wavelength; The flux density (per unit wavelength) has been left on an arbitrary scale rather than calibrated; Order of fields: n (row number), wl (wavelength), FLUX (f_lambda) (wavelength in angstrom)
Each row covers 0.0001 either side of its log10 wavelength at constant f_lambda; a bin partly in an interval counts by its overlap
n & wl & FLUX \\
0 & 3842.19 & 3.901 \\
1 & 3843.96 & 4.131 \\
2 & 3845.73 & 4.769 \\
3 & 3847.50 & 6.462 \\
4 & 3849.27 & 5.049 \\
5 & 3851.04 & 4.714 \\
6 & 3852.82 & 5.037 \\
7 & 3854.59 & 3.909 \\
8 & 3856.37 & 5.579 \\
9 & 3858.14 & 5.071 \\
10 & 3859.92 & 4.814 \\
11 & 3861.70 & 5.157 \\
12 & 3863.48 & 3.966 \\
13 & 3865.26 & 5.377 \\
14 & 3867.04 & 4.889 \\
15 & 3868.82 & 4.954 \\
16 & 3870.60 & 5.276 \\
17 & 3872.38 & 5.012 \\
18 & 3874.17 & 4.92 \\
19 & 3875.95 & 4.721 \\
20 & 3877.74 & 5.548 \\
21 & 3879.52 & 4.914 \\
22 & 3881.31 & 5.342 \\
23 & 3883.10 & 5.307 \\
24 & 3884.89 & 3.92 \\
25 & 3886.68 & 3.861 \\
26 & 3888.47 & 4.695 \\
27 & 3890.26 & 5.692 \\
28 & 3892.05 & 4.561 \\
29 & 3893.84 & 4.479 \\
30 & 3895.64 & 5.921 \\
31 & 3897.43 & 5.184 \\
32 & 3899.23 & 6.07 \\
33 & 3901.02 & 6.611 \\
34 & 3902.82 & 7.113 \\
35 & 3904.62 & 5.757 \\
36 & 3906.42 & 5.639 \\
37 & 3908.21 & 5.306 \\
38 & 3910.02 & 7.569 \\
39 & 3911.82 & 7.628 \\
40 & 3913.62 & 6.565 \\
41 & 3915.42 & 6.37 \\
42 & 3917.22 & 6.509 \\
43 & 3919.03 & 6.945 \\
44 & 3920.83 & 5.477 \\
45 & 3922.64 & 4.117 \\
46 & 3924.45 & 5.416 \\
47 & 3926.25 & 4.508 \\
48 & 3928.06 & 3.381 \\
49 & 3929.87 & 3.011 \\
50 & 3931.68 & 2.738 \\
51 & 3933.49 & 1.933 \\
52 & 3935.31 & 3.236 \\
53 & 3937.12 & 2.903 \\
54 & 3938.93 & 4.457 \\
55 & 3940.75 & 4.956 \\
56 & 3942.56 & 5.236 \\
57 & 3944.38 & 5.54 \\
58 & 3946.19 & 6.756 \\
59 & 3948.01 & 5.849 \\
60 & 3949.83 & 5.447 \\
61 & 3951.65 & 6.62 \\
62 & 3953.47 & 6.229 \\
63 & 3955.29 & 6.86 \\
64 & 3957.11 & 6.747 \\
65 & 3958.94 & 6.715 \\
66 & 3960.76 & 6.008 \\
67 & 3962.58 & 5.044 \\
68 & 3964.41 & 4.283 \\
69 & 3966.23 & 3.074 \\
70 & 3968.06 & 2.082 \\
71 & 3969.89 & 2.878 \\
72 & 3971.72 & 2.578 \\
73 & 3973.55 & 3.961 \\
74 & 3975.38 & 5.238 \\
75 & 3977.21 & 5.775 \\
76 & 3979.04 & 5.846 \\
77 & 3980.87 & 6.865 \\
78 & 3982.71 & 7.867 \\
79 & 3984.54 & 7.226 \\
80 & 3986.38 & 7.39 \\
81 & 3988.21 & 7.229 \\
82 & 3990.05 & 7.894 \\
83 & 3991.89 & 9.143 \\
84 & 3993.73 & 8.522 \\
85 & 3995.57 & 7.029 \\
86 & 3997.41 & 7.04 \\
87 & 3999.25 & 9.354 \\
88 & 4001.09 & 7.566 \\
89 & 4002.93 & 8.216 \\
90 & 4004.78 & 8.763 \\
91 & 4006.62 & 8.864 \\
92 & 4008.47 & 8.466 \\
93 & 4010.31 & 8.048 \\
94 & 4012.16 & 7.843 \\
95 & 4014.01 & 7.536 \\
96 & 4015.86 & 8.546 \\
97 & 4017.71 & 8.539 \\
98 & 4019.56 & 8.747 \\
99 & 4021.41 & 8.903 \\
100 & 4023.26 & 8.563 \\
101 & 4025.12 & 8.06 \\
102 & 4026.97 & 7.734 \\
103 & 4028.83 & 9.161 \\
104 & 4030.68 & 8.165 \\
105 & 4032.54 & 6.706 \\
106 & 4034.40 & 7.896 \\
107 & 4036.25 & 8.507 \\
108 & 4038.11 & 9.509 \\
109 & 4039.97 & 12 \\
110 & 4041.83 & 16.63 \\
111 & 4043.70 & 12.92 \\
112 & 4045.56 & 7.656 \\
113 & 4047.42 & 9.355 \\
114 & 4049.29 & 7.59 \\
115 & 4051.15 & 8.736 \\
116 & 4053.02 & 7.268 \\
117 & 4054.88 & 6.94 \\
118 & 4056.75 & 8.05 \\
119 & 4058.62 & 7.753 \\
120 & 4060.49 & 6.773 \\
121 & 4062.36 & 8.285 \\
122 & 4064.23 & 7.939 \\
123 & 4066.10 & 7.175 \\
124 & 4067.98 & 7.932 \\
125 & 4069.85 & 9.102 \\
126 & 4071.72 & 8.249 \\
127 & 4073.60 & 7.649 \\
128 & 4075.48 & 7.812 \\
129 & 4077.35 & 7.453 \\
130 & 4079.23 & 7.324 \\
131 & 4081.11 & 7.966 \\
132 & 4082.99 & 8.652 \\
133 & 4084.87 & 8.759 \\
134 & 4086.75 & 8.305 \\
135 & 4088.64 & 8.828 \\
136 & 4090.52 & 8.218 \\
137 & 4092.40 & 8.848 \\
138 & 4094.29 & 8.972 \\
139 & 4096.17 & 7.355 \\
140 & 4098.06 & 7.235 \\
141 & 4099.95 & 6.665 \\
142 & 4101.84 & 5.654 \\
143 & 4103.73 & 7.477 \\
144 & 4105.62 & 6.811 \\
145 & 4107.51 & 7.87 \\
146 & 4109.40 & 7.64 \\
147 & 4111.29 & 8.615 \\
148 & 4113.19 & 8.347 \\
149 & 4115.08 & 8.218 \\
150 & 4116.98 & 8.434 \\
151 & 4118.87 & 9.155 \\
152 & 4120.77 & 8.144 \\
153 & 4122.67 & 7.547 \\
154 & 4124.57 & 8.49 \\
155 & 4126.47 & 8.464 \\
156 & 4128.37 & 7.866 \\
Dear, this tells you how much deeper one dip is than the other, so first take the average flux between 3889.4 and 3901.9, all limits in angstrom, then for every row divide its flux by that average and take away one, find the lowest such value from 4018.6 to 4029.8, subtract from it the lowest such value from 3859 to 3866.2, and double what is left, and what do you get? 1.4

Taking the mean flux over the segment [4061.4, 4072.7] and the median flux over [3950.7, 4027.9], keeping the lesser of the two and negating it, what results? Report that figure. -7.3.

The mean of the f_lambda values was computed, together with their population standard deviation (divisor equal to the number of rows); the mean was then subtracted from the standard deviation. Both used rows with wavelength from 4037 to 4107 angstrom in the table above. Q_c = -6.5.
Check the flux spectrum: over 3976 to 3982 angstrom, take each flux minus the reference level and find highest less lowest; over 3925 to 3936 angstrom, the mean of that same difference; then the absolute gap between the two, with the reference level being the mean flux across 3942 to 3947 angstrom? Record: 3.8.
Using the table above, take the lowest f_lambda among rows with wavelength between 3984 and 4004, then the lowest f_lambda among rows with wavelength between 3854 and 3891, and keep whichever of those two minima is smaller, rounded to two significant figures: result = 3.9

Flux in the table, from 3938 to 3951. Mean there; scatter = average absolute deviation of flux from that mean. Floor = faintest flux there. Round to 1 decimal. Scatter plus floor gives 5.0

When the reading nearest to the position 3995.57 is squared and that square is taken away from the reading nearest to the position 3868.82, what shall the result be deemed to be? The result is -44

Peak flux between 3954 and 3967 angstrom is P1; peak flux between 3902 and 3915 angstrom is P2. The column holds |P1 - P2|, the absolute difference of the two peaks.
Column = 0.8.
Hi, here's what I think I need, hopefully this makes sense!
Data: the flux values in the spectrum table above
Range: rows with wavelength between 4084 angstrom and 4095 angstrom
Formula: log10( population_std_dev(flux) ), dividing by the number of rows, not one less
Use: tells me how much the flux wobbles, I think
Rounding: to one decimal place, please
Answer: -0.5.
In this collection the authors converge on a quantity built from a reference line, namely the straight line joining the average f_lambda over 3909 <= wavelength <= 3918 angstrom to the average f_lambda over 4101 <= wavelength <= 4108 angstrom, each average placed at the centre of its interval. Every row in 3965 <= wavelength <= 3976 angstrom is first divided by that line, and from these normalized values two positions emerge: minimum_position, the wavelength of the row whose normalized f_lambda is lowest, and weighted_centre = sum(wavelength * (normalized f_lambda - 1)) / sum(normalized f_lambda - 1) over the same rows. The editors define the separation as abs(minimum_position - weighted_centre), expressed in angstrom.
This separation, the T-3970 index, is 2.1 angstrom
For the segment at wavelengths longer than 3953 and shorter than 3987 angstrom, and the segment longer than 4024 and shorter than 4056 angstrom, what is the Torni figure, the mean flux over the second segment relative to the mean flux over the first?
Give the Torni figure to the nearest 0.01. 1.69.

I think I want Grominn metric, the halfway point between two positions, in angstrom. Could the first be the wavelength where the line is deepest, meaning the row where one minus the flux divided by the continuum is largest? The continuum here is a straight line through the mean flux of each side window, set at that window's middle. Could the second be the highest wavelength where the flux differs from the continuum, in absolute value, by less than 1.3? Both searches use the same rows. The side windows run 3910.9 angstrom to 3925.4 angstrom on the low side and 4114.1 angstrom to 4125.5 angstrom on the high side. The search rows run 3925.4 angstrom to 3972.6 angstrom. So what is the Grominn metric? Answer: 3947.1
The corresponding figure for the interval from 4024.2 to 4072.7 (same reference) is 4066.1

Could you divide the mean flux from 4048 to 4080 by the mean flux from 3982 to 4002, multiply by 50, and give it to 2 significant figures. 50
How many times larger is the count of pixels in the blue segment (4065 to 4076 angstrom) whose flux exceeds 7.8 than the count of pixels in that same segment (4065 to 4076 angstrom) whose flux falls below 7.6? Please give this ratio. 4.0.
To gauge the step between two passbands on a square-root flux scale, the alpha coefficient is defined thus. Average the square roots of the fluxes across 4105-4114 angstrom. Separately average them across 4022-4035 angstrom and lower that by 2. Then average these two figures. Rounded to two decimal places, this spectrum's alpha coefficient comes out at 1.82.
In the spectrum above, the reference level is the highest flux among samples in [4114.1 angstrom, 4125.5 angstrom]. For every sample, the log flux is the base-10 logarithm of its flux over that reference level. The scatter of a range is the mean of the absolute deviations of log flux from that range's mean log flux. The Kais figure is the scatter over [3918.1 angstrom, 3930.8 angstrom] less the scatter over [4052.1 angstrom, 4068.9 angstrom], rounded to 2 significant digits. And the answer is 0.072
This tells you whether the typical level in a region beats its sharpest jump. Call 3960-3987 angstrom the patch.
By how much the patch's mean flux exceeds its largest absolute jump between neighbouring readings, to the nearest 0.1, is 3.7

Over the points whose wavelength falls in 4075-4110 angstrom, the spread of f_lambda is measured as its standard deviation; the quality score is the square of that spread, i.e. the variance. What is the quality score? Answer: 0.7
